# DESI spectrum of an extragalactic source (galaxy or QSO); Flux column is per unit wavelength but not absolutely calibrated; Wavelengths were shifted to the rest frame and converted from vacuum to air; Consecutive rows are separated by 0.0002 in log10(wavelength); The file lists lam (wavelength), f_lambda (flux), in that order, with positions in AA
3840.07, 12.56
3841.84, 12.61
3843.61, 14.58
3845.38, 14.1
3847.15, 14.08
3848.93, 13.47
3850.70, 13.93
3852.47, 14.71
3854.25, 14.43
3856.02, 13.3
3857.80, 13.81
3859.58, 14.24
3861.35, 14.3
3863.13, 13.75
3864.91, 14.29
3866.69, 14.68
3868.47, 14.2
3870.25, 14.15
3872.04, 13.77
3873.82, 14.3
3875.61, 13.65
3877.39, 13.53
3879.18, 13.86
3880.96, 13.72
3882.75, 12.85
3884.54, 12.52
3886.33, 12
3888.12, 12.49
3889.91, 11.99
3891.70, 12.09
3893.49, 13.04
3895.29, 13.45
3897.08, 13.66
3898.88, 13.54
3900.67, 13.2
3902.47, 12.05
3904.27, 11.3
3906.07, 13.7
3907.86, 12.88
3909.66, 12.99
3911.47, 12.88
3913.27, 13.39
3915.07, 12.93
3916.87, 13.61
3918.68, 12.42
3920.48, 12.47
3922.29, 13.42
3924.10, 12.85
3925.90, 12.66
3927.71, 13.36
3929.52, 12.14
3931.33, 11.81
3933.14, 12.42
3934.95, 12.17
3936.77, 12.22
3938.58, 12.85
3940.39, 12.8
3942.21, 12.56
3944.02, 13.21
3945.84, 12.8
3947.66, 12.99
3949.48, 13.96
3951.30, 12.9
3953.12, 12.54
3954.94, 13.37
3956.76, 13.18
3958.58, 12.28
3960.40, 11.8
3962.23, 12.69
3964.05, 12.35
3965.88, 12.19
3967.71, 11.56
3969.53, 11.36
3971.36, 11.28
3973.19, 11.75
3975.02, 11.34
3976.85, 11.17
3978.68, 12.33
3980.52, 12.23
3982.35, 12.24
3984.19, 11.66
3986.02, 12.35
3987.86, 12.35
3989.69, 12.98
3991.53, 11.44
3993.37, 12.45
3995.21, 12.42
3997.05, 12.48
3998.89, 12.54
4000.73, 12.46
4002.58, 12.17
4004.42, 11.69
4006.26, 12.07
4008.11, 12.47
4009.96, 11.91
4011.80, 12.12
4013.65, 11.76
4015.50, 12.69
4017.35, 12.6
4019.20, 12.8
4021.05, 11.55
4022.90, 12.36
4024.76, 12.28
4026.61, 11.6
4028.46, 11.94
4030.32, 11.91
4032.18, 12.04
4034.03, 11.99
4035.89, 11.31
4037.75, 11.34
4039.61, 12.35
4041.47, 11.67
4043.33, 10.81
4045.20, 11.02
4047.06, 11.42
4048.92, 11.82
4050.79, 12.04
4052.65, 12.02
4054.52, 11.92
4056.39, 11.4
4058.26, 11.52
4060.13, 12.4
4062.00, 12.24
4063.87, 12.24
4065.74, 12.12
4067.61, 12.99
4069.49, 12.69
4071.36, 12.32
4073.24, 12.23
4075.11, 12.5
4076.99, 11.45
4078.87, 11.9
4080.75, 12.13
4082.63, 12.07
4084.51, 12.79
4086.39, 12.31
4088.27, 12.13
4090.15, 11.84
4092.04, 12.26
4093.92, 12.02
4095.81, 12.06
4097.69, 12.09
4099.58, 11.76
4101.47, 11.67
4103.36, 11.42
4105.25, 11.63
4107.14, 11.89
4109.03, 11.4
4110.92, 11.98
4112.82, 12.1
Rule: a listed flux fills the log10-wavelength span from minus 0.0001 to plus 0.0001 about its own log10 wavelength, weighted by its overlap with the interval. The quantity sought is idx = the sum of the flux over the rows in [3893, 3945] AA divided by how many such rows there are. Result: 12.8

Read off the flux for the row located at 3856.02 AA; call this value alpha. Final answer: 13.3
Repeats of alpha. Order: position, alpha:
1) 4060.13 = 12.4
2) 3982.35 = 12.24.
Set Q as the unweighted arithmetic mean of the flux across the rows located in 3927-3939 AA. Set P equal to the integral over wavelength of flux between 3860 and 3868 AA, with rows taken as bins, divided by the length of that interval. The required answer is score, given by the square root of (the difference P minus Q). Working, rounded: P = 14.3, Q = 12.4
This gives 1.36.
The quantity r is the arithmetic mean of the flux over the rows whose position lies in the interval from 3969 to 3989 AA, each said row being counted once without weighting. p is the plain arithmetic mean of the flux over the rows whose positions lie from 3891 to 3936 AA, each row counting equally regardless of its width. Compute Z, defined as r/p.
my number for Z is 0.92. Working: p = 12.8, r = 11.8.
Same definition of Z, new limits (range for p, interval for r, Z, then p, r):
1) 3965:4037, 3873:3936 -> 1.07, 12.0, 12.9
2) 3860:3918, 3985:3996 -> 0.93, 13.3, 12.3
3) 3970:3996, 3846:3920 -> 1.12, 12.0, 13.4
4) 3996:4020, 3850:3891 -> 1.11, 12.3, 13.7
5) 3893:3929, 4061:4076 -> 0.96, 13.0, 12.4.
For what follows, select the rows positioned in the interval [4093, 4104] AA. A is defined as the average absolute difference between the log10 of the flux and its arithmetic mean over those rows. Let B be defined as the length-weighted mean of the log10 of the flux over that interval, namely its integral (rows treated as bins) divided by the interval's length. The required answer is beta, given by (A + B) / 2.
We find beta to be 0.541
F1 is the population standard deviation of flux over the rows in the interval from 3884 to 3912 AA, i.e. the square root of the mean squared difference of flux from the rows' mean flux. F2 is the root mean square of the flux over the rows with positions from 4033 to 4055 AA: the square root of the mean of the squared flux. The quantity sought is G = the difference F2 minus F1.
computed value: 10.97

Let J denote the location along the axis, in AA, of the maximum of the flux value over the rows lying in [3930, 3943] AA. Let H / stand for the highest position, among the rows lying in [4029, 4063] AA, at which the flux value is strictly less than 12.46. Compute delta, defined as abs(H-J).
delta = 123.4 AA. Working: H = 4062.00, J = 3938.58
